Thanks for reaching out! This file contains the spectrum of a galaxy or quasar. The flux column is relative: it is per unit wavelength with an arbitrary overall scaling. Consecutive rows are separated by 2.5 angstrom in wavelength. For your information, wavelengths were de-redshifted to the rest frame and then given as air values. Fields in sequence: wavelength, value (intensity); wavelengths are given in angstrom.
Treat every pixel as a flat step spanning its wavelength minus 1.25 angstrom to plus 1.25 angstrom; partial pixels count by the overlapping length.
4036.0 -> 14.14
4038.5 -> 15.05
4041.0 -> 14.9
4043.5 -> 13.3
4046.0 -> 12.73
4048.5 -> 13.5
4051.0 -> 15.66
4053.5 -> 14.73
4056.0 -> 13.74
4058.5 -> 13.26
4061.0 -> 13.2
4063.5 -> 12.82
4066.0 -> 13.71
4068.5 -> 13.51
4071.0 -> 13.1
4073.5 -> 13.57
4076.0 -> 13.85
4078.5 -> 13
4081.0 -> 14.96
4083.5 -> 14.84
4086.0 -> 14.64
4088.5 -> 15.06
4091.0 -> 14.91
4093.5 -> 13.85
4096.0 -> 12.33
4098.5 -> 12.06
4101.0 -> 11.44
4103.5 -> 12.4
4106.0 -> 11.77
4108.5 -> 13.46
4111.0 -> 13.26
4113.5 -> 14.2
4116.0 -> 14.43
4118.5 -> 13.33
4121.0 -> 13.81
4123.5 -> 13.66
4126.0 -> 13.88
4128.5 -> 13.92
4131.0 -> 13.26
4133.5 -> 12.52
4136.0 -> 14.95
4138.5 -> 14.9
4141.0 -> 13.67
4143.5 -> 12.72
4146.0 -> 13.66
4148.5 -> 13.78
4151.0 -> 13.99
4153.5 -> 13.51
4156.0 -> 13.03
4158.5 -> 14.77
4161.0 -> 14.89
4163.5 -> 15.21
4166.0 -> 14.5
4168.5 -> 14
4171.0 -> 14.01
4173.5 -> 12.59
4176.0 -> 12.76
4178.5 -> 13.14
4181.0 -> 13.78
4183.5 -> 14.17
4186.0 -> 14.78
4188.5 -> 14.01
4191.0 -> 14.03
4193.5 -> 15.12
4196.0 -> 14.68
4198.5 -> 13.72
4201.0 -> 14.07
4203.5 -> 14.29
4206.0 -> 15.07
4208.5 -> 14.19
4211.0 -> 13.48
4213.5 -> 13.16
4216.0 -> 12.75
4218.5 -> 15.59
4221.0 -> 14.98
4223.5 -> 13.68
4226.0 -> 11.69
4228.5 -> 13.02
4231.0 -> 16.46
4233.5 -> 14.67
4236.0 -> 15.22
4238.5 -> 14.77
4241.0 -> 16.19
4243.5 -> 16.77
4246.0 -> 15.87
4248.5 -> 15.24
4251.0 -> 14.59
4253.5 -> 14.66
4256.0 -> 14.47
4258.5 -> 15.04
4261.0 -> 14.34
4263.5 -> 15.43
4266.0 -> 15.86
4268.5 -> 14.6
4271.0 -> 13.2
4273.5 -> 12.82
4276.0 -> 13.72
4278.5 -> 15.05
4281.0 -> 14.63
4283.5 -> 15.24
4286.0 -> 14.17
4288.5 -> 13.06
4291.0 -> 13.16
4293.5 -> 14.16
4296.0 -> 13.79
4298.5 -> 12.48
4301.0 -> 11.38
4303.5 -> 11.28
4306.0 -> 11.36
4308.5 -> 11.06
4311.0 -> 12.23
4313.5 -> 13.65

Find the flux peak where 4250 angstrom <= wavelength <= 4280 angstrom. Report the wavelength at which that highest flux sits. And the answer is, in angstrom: 4266.0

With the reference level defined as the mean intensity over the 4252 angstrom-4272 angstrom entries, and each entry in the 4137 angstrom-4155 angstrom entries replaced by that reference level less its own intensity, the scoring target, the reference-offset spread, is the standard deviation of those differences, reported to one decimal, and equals 0.6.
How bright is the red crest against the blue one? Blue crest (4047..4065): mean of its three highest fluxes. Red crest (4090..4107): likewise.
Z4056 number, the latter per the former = 0.93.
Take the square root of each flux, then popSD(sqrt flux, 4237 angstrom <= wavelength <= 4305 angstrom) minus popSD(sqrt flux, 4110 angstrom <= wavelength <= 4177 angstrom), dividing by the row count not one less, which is 0.08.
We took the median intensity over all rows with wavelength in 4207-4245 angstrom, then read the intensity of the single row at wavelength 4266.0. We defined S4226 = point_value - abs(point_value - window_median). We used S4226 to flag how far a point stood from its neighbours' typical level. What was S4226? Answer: 14.7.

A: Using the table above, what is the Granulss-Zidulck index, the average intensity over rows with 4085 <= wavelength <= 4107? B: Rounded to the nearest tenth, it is 13.2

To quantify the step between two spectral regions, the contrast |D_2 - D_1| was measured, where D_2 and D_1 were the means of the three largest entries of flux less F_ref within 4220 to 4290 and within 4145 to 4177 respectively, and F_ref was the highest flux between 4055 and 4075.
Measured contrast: 1.5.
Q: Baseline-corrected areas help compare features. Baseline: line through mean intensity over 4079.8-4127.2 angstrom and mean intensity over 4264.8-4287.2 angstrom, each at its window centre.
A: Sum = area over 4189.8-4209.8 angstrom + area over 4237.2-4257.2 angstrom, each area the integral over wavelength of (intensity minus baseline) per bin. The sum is 29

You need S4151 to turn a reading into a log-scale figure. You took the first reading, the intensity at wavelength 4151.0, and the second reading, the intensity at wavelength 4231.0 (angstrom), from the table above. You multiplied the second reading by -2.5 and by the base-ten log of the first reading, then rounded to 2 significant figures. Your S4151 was -47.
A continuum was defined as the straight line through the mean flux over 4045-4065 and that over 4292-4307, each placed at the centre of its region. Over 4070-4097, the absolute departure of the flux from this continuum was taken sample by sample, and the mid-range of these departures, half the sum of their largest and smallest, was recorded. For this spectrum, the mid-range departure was 0.78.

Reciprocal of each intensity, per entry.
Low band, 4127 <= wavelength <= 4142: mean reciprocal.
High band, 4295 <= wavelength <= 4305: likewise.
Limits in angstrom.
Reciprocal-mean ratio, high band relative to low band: 1.14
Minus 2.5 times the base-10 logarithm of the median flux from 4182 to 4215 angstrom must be -2.88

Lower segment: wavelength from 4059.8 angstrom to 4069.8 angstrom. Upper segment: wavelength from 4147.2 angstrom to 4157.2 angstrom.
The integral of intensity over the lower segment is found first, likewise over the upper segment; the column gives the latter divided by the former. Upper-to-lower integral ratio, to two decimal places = 1.02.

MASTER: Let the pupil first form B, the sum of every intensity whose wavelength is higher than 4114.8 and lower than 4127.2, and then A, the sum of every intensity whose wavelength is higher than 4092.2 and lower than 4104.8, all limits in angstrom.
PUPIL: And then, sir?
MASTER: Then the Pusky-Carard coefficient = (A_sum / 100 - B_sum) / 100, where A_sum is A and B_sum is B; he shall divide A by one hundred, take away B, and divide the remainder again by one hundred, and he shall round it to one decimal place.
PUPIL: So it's -0.7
